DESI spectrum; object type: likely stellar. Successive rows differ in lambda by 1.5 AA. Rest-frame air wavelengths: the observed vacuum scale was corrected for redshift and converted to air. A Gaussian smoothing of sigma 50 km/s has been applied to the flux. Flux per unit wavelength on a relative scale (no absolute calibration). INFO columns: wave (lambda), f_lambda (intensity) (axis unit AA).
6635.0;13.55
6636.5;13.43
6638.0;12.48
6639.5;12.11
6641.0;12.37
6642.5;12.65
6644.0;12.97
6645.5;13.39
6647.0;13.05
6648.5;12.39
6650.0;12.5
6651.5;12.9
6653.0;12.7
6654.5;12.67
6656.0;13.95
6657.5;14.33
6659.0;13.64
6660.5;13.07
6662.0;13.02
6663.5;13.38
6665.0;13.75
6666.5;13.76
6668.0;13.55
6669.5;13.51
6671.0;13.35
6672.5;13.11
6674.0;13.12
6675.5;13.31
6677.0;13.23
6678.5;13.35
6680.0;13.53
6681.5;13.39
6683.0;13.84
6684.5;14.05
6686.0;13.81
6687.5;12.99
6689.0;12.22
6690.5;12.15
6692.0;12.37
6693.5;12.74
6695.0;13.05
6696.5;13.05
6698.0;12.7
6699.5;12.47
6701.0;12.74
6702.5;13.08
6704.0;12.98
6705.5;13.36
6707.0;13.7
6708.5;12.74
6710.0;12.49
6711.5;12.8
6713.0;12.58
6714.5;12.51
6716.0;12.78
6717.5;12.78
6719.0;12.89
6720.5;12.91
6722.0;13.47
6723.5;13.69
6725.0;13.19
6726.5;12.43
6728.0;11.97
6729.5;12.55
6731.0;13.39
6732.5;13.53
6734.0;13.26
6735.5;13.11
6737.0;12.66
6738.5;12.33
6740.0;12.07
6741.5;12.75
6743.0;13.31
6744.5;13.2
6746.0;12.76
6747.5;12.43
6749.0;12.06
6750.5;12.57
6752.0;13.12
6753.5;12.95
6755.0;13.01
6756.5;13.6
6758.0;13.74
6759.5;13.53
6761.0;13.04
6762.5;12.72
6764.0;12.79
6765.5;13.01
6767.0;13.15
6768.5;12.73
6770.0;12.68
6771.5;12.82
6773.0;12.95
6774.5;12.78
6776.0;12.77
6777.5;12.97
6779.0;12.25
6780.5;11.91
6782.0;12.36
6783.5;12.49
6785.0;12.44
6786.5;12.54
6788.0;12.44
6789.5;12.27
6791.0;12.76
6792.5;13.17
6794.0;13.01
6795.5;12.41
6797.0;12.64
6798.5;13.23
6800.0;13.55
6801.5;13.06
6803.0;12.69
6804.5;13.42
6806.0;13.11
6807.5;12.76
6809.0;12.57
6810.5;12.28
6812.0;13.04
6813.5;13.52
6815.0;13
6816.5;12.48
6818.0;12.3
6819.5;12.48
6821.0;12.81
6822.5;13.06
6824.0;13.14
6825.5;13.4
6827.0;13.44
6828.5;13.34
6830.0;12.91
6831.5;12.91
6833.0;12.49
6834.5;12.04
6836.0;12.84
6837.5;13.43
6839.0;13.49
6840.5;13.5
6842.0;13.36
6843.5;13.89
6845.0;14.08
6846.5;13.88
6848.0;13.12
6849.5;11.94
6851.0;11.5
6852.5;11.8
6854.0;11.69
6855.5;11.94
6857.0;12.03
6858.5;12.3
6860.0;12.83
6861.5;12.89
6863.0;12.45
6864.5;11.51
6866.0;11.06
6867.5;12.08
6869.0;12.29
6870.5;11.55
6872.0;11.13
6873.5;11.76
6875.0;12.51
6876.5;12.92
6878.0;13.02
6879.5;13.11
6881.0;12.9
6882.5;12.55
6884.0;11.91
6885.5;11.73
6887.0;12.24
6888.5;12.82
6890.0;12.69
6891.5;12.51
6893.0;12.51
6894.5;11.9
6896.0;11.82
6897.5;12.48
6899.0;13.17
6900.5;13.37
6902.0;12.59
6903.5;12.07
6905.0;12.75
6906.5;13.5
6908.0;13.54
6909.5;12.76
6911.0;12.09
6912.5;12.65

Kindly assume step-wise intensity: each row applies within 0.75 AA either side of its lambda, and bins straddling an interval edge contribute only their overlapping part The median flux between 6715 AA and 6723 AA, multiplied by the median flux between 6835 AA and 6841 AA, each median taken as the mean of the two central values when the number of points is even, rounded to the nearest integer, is 173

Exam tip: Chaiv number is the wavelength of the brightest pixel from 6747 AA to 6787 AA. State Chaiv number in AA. 6758.0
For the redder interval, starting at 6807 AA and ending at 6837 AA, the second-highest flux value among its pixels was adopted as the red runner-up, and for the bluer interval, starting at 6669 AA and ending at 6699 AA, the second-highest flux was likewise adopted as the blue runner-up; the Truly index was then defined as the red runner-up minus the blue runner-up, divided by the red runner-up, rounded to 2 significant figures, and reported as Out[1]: -0.030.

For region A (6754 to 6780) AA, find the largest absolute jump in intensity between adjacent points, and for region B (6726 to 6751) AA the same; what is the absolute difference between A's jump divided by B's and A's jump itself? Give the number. 0.14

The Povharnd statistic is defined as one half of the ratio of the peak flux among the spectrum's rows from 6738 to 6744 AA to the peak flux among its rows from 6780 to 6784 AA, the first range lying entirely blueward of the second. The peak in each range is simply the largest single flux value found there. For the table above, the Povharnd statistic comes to 0.533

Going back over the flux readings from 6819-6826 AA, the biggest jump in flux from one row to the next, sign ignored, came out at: 0.3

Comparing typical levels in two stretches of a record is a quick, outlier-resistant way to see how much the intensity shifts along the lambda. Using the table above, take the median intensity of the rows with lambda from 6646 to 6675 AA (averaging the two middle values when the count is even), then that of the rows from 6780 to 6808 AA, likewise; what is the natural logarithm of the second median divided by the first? -0.033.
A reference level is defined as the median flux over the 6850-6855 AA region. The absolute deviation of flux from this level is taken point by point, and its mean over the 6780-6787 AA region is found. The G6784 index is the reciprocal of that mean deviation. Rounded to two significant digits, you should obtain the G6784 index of 1.5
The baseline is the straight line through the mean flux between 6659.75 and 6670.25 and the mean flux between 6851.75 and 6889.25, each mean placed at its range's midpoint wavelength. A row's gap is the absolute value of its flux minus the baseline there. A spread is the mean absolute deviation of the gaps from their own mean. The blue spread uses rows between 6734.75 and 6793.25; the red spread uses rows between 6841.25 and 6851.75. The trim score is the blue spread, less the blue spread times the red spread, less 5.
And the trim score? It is -4.88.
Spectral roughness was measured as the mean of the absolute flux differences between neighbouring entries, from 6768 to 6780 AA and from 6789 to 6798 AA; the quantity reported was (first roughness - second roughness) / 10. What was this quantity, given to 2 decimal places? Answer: -0.02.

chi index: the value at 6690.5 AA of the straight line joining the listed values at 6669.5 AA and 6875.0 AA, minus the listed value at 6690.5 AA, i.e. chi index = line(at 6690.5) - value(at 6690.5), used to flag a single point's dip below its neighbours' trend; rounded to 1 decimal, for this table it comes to 1.3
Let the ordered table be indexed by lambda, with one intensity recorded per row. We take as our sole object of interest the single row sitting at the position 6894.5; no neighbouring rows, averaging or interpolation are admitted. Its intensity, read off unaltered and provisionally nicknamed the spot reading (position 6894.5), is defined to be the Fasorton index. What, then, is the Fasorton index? 11.9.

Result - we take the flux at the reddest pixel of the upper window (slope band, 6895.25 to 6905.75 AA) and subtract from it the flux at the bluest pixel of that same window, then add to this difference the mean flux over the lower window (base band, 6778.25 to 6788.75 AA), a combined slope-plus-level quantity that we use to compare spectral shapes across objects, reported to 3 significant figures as 13.3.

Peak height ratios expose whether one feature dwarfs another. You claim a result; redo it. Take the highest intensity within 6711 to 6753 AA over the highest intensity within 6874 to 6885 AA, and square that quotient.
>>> 1.09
